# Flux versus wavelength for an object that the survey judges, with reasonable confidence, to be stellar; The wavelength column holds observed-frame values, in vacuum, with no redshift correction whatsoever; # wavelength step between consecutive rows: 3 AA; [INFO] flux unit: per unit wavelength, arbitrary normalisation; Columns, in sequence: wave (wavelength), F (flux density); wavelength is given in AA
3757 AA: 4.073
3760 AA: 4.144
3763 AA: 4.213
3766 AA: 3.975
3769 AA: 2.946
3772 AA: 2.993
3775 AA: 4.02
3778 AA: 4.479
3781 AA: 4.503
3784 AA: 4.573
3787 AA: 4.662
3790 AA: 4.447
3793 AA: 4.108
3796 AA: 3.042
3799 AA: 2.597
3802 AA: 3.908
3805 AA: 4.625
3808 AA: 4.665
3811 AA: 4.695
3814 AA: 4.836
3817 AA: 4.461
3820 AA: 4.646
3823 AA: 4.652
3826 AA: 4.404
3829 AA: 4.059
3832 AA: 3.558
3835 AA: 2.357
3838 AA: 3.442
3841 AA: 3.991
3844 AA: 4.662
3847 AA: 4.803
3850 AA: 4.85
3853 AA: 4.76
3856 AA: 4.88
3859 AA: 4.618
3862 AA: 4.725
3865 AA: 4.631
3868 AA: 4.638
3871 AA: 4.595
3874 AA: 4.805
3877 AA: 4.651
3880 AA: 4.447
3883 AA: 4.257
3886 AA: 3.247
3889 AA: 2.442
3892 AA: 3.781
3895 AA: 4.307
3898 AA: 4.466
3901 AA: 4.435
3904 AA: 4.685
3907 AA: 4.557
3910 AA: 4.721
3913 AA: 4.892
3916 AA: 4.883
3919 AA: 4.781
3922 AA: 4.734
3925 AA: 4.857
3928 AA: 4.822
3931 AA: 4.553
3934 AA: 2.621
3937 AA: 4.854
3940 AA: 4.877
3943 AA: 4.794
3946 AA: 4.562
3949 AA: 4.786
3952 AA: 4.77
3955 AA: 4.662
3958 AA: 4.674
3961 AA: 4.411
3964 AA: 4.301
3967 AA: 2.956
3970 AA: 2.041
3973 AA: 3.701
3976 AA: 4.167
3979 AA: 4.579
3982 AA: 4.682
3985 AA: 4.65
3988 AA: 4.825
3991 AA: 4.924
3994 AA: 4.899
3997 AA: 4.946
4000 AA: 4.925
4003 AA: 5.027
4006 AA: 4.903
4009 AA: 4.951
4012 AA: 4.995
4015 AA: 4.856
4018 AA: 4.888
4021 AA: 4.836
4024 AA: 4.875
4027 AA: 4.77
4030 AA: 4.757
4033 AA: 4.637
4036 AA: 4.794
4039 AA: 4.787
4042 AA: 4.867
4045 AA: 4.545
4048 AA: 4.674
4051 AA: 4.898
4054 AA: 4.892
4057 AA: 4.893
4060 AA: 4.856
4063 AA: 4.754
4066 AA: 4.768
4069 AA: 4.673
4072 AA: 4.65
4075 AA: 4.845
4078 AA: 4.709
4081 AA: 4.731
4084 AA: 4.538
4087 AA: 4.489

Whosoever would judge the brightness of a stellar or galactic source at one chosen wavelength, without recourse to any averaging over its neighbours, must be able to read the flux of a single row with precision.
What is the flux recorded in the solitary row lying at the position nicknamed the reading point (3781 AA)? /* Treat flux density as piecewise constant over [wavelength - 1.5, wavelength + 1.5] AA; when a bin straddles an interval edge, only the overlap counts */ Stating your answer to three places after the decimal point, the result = 4.503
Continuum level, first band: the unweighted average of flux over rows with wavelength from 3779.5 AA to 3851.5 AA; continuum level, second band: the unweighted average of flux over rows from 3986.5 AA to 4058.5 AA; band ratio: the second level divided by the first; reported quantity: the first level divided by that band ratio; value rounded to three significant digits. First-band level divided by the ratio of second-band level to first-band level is 3.62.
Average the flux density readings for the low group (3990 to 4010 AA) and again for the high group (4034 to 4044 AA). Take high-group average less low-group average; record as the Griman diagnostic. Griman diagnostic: -0.1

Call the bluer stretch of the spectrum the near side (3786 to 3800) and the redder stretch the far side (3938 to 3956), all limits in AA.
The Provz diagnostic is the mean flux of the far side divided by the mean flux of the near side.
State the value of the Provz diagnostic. 1.26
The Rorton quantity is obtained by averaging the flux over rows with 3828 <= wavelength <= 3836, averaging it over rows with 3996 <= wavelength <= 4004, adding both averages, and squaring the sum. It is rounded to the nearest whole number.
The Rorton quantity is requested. 69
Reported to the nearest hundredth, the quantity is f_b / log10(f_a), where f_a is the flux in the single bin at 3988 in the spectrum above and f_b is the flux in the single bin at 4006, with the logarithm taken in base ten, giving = 7.17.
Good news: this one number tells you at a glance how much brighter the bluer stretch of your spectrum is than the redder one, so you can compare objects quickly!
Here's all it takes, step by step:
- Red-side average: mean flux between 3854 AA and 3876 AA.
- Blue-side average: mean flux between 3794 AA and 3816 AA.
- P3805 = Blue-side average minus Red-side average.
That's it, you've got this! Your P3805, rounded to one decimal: -0.6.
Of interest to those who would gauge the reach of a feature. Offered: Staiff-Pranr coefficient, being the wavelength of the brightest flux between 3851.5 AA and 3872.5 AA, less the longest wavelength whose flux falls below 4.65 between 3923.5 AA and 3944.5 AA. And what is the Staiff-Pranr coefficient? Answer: -78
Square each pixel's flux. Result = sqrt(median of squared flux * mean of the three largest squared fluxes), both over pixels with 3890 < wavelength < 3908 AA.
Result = 20.3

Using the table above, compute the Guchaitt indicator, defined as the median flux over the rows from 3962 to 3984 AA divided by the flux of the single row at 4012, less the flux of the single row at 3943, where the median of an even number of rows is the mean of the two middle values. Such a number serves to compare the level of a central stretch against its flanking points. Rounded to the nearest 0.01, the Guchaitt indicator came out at -3.96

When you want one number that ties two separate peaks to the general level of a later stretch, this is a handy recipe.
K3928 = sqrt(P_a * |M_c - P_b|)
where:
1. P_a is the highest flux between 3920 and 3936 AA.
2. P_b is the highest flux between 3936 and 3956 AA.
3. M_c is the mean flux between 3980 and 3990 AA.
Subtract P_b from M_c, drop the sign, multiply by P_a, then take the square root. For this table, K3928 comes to 0.9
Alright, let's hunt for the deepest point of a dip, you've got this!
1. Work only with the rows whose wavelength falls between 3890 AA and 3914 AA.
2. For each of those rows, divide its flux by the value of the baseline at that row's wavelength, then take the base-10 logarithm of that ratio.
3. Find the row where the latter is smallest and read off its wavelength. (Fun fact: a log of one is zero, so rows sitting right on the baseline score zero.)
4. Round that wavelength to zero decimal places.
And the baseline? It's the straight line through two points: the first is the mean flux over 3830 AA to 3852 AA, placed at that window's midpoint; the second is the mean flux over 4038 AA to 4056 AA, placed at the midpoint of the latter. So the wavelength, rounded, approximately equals 3892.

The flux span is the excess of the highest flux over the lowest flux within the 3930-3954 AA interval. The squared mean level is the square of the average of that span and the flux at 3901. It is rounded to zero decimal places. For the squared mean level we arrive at 11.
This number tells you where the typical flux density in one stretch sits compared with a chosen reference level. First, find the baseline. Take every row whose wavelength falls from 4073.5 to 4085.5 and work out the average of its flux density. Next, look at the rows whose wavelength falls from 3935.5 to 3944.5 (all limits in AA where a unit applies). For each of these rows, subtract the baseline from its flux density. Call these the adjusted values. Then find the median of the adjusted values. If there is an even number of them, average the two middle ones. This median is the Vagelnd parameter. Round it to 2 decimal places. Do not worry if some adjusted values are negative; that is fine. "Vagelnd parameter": 0.15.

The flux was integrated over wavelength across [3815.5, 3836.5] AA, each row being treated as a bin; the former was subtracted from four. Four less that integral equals -80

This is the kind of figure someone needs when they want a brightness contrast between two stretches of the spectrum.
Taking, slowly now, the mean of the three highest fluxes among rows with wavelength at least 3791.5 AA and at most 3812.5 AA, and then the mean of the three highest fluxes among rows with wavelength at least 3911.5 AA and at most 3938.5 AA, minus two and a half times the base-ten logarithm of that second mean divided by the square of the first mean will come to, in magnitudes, 1.62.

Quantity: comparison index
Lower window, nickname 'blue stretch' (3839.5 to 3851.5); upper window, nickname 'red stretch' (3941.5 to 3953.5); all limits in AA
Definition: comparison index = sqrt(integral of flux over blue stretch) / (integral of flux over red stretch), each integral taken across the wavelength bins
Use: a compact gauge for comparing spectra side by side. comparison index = 0.131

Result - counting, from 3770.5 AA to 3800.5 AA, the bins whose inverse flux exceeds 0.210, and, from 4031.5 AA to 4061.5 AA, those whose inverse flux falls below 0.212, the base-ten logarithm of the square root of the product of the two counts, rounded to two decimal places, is 0.92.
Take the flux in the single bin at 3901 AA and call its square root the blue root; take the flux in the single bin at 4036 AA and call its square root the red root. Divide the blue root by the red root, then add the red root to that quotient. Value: 3.15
